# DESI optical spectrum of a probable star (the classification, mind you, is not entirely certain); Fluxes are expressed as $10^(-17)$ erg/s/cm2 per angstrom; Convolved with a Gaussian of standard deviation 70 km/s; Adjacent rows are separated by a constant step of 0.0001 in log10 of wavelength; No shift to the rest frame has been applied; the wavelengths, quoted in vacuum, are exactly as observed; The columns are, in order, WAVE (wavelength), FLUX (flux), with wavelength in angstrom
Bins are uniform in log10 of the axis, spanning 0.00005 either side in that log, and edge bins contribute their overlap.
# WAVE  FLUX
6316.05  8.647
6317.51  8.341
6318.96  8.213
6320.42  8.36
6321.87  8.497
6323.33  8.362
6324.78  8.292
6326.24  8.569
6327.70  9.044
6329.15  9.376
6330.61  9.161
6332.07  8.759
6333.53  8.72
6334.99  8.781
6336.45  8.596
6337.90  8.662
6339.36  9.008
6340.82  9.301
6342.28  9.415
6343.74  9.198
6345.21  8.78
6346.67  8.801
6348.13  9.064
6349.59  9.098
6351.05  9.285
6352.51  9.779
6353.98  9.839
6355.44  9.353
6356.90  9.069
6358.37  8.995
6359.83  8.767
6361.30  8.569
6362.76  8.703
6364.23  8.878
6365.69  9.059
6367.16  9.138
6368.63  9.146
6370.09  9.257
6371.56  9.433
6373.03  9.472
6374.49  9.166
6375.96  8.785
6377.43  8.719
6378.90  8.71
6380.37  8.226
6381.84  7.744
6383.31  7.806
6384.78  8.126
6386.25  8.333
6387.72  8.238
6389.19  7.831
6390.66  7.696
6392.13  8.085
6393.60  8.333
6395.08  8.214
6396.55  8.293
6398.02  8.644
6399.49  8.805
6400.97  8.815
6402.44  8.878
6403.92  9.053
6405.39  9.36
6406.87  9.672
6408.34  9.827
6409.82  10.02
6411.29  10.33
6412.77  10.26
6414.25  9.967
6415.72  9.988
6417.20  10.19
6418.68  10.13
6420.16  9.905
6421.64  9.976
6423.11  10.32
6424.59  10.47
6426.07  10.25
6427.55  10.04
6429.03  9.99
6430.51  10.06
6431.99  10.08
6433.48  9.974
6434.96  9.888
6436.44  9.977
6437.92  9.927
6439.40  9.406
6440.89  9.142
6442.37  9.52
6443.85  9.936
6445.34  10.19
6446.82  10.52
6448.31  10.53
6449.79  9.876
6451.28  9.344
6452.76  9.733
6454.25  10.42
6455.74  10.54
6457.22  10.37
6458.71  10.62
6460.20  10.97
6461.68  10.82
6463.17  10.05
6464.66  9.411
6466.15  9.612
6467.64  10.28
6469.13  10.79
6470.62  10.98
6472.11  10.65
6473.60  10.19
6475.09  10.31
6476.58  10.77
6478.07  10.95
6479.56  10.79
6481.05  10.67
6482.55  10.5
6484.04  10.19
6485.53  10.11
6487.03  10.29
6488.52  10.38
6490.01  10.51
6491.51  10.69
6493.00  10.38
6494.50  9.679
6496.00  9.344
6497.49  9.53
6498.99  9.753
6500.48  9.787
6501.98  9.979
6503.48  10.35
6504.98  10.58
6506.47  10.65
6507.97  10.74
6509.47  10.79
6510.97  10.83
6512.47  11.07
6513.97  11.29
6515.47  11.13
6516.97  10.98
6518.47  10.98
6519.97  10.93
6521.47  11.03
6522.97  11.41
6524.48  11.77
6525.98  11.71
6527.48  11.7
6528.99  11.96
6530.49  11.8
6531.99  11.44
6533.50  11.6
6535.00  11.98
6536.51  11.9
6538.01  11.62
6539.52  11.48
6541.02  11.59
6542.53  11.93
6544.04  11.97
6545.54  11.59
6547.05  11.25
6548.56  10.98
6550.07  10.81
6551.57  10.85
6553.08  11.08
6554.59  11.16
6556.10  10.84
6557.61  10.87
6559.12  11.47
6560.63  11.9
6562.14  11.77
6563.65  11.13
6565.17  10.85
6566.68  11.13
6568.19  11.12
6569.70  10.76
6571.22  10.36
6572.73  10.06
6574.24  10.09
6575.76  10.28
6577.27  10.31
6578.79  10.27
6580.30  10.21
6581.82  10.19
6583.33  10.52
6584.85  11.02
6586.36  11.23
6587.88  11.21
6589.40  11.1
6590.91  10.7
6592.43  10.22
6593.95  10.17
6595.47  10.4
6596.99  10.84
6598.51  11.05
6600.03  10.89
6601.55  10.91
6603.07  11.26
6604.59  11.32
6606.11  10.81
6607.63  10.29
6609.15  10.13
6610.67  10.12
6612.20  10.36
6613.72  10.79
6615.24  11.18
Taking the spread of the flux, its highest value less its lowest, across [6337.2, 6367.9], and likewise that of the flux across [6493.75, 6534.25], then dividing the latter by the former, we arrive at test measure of 2.1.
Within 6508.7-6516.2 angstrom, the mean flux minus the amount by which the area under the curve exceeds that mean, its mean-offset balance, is -61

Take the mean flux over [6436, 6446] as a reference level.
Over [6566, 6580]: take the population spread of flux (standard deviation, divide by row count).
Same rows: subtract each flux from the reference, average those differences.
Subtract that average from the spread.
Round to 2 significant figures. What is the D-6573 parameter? 1.1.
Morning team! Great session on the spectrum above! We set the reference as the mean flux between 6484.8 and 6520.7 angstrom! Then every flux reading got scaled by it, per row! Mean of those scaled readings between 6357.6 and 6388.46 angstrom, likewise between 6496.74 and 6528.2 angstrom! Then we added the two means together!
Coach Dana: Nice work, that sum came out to 1.87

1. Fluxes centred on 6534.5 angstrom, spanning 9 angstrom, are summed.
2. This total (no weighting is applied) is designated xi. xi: 70.3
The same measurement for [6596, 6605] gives 66.3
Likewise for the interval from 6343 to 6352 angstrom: 54.2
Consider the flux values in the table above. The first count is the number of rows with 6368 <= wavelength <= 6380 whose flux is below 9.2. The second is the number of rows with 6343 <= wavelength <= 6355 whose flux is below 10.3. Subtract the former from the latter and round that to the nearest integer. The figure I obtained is 3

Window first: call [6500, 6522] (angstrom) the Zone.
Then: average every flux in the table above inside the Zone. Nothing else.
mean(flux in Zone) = 10.7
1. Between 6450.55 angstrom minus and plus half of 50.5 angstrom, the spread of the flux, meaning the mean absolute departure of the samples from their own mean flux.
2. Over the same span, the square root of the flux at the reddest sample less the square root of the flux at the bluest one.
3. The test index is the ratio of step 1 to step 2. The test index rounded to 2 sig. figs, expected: 40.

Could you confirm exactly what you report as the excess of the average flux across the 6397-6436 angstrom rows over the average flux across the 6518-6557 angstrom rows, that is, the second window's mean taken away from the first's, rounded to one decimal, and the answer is -1.6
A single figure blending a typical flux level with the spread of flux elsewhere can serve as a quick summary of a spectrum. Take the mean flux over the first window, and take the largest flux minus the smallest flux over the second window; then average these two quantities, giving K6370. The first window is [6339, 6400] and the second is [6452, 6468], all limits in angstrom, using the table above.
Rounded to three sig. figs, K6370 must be 5.17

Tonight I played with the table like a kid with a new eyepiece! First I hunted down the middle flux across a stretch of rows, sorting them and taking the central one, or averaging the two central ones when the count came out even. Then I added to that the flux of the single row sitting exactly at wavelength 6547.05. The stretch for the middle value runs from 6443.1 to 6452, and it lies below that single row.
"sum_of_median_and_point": 21.3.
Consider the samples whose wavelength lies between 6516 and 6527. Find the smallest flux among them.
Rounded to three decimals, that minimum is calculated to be 10.930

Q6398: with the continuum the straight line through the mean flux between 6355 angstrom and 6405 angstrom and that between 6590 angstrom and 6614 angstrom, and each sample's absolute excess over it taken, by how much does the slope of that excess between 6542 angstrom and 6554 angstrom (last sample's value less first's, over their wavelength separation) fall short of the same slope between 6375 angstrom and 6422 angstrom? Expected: 0.11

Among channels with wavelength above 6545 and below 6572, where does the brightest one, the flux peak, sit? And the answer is 6560.63 angstrom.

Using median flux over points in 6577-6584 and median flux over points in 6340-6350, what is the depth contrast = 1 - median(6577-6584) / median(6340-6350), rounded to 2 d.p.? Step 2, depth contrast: -0.13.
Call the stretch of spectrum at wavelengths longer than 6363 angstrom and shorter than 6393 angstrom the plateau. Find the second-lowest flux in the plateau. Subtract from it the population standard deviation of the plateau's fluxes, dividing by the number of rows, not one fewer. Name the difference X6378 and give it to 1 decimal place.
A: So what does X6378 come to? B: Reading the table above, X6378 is 7.2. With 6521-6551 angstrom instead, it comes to 10.6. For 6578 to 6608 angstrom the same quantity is 9.8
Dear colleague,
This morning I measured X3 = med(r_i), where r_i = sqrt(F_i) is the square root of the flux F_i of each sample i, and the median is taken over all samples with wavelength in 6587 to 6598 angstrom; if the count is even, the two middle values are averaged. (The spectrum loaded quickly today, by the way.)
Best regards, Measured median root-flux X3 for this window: 3.27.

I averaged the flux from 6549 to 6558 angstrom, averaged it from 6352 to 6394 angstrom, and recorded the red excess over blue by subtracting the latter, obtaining 2.2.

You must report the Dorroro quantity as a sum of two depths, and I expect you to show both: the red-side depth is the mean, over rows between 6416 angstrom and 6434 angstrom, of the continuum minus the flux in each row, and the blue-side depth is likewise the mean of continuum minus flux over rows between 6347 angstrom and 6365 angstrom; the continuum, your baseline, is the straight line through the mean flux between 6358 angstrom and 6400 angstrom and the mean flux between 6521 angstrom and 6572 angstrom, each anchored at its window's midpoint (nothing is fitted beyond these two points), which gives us -1.7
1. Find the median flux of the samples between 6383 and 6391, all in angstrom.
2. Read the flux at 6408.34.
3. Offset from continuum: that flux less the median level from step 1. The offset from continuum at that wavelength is 1.8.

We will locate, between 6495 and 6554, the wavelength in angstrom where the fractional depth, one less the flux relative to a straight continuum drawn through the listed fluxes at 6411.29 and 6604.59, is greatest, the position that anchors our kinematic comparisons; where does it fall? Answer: 6496.00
